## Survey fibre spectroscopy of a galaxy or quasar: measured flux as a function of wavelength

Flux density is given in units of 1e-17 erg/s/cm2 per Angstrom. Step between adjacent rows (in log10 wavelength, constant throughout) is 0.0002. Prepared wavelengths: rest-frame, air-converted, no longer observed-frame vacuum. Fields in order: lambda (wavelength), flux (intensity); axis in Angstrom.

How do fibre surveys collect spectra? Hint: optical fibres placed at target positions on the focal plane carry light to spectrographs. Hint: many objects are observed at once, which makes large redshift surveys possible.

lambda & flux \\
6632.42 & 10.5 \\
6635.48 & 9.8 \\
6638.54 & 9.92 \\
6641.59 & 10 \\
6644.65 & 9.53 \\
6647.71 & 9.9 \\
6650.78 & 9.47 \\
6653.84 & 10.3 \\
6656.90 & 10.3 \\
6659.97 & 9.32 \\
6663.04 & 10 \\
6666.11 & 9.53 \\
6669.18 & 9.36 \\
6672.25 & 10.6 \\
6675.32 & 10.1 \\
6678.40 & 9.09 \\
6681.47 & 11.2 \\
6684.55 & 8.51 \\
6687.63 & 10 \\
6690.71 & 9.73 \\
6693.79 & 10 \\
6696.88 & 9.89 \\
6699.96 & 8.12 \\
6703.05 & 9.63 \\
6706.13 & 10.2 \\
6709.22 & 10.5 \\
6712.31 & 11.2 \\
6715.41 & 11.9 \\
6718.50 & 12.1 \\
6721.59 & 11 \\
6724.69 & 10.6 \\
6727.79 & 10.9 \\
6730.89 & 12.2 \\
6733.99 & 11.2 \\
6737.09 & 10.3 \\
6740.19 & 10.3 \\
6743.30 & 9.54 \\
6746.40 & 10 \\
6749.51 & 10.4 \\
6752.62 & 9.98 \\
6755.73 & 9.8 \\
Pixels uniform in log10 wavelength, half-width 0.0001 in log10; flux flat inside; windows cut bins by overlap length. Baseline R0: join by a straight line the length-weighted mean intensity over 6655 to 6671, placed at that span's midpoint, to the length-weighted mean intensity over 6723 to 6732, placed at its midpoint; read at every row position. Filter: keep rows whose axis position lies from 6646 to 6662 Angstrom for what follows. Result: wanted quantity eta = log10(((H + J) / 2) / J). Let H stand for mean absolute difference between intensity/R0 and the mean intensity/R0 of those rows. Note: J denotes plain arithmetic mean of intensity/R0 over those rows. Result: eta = -0.284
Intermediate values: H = 0.042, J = 1.03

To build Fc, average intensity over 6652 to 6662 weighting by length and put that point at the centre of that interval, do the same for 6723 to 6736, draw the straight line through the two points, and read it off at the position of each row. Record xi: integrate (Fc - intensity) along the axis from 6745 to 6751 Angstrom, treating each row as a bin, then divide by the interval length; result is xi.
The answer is 1.29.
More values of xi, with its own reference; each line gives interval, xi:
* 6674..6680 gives 0.70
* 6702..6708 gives 0.80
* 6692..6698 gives 0.66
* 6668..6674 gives 0.18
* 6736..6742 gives 1.08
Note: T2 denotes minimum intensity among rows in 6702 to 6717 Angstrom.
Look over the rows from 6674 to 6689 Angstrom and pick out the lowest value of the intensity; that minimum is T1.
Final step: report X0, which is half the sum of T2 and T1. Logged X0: 9.07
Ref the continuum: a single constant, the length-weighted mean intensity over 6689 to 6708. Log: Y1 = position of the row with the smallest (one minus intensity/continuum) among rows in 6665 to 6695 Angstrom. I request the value 6681.47 Angstrom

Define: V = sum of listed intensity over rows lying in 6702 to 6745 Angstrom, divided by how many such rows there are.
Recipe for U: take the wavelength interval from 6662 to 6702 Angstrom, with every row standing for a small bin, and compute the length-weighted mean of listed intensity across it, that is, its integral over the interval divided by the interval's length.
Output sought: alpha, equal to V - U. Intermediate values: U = 9.7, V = 10.8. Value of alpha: 1.1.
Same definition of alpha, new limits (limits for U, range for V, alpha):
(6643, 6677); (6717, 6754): 0.9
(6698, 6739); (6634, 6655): -0.9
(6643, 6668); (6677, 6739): 0.6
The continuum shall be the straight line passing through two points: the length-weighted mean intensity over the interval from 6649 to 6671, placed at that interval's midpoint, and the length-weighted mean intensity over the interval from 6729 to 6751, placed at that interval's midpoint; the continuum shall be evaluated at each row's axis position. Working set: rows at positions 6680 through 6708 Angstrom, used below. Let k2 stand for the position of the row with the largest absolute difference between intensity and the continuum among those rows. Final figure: 6699.96 Angstrom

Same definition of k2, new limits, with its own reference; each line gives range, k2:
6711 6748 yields 6718.50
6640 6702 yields 6699.96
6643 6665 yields 6653.84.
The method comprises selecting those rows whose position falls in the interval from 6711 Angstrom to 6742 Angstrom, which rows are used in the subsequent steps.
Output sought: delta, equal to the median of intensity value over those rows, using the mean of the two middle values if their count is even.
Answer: 11.1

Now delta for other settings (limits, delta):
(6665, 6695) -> 9.9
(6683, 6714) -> 9.9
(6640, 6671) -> 9.7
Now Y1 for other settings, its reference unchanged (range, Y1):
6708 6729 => 6718.50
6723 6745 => 6730.89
